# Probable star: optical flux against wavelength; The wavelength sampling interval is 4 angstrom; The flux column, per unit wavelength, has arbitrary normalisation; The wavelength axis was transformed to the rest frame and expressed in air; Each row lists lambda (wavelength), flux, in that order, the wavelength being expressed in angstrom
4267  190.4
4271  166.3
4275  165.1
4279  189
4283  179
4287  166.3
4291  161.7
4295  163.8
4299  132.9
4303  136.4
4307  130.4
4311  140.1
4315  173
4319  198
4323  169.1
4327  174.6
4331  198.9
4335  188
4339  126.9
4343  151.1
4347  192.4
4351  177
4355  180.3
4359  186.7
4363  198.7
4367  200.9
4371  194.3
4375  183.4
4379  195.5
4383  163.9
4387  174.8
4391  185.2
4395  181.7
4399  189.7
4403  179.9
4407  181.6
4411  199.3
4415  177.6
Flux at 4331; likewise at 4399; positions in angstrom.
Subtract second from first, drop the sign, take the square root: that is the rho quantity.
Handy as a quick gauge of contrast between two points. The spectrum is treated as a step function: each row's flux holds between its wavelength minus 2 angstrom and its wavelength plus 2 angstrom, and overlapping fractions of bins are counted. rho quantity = 3.0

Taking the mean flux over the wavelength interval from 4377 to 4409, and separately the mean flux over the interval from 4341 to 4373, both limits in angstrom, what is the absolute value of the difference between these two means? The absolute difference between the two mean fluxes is 4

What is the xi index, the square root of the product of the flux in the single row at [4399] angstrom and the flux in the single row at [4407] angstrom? 186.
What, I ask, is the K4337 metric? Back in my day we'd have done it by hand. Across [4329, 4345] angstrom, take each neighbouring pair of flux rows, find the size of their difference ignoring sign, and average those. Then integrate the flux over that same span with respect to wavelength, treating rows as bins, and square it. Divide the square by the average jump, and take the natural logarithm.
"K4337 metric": 12.3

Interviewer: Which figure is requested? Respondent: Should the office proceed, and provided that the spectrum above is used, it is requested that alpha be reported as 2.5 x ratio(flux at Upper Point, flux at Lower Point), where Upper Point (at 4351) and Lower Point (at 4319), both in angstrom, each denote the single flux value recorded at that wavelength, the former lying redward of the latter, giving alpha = 2.2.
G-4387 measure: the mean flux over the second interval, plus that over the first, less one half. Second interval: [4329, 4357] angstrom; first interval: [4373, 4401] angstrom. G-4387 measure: 355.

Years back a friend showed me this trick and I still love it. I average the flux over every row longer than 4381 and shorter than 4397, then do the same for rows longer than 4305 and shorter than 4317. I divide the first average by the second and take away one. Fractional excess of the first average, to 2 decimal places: 0.19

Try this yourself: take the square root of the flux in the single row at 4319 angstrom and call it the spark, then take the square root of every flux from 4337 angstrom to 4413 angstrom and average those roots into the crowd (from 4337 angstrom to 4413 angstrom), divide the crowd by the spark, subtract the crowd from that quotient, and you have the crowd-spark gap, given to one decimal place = -12.5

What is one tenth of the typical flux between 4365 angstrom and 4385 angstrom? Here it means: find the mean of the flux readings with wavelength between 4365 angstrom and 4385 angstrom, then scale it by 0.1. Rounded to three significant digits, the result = 18.8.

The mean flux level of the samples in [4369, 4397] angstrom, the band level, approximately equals 183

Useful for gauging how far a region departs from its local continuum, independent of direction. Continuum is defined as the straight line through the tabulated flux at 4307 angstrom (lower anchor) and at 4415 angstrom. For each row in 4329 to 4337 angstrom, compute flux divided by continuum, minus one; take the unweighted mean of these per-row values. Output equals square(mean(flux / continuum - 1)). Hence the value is 0.13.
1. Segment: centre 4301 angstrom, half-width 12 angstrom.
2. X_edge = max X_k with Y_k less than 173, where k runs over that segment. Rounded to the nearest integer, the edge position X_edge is 4311 angstrom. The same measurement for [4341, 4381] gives 4343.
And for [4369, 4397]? 4383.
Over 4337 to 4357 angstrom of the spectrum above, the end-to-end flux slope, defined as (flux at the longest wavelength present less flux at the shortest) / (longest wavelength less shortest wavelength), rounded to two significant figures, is 3.3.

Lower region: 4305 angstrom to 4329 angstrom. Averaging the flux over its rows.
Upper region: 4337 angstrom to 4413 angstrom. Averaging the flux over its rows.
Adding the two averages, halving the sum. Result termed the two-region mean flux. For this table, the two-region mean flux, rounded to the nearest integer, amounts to 173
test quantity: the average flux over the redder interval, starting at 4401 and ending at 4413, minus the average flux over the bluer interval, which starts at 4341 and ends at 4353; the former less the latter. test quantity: 13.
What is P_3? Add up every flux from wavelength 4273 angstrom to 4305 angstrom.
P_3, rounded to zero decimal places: 1294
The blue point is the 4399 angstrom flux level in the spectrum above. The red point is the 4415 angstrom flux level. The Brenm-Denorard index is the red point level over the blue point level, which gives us 0.94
